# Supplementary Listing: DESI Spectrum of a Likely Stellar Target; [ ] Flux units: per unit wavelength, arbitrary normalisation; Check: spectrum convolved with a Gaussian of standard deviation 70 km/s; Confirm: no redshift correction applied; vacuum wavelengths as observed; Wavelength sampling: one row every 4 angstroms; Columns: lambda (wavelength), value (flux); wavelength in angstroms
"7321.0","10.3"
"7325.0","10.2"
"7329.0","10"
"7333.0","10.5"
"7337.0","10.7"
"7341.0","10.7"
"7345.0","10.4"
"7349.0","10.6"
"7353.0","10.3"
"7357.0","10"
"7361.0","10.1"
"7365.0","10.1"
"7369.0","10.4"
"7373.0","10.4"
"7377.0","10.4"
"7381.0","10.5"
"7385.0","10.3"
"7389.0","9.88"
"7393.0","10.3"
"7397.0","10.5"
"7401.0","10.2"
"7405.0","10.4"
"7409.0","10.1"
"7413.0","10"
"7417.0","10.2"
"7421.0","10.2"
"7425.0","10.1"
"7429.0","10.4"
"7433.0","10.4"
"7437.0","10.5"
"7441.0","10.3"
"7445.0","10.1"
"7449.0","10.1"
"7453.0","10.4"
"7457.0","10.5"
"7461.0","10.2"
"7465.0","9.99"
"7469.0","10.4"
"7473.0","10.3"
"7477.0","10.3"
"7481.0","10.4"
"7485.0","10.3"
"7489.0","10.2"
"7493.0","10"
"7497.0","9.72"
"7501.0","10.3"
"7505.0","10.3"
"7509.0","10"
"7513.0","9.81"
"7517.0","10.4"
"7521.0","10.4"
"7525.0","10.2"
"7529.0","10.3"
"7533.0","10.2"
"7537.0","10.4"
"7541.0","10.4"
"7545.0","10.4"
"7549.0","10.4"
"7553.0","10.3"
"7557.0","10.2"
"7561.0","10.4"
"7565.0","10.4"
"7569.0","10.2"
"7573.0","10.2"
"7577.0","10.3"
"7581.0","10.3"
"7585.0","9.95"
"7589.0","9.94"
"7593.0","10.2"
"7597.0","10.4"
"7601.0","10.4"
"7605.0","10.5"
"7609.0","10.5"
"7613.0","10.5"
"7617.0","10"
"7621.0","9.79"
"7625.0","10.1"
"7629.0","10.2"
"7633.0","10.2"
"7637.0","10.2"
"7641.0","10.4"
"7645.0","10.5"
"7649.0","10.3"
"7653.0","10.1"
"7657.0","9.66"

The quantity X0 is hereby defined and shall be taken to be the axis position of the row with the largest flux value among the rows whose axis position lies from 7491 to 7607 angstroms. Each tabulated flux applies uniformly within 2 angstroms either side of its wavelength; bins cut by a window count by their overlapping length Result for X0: 7605.0 angstroms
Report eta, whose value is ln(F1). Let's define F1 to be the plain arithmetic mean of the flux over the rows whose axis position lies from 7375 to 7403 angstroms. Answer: 2.332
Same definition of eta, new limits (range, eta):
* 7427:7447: 2.336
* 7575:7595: 2.316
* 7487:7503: 2.308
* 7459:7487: 2.329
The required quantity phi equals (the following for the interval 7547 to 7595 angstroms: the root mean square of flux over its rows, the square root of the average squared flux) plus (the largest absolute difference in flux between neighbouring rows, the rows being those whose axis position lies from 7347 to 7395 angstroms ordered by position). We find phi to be 10.7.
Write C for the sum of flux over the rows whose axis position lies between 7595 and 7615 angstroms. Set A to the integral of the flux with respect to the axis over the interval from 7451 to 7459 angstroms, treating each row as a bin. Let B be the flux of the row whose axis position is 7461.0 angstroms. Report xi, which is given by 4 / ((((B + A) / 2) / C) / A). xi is 373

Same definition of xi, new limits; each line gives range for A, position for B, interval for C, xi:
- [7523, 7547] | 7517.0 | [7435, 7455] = 395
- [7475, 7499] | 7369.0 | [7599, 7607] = 160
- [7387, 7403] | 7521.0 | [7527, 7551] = 467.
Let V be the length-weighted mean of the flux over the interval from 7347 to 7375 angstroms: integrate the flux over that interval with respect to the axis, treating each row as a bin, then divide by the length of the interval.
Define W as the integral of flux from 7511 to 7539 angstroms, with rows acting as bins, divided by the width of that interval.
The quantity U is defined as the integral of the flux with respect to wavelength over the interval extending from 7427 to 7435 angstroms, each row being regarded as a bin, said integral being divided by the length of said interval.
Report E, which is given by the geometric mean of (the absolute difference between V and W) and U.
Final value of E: 0.5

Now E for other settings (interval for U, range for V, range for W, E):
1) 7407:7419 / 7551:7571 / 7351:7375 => 0.9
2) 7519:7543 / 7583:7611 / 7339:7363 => 0.9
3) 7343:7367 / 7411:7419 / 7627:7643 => 1.2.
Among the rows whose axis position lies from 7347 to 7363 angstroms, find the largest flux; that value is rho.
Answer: 10.6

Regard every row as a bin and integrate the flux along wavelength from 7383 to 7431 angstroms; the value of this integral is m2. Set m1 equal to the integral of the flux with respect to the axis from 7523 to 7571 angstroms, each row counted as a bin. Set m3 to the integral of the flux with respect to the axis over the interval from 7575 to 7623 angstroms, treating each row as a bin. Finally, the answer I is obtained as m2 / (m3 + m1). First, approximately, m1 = 495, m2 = 490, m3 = 491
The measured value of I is 0.497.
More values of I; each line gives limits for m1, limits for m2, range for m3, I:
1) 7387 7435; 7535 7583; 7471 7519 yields 0.506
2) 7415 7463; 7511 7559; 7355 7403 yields 0.501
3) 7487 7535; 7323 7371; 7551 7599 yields 0.507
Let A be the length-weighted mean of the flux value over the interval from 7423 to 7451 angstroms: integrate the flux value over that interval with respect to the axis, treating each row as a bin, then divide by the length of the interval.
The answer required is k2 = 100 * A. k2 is 1027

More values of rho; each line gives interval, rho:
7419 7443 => 10.5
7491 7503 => 10.3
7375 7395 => 10.5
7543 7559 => 10.4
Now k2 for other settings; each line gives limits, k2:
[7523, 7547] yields 1032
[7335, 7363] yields 1040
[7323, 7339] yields 1035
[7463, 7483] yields 1028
